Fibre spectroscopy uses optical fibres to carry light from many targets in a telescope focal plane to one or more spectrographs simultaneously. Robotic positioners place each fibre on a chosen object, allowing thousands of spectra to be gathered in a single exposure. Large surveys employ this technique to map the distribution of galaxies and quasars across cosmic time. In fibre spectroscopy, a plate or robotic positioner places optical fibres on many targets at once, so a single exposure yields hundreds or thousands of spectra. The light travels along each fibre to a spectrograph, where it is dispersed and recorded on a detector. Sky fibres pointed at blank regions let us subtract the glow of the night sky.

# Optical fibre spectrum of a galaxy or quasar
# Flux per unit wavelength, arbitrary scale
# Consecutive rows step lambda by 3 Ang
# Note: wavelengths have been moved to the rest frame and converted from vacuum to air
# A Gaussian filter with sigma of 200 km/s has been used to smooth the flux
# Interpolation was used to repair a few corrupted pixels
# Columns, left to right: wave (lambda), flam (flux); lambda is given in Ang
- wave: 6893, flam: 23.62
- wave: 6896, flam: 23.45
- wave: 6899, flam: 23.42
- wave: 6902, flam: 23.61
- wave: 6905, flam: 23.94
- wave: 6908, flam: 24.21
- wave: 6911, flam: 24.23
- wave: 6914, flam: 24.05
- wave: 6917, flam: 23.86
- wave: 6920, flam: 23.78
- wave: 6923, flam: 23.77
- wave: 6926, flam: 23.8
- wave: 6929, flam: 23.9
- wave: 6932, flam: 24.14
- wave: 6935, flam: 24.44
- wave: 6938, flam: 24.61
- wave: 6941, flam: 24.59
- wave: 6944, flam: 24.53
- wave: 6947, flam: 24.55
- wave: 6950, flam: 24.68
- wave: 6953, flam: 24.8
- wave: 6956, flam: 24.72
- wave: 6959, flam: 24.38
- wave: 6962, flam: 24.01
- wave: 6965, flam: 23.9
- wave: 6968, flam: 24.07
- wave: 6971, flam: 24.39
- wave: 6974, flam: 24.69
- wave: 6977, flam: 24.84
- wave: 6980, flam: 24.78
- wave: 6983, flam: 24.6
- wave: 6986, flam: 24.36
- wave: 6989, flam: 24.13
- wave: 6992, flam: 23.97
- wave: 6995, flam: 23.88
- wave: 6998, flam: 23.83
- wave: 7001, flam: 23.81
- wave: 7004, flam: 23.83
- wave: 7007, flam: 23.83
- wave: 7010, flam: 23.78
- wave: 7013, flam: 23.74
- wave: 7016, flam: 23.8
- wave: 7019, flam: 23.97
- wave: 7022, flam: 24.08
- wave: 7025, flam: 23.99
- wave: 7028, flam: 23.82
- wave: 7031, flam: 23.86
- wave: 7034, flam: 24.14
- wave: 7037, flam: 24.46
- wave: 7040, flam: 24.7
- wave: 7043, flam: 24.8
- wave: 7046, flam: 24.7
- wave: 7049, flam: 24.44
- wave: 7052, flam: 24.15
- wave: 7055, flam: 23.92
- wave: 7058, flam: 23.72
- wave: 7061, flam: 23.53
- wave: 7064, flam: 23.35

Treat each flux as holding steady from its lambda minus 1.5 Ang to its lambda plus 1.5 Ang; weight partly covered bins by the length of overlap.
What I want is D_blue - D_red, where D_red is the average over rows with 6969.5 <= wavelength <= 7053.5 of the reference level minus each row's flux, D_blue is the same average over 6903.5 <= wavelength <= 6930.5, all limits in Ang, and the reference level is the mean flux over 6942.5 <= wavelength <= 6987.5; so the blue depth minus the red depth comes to 0.24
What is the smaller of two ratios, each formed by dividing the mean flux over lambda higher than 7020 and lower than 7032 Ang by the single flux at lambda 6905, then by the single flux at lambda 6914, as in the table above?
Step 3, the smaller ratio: 1.00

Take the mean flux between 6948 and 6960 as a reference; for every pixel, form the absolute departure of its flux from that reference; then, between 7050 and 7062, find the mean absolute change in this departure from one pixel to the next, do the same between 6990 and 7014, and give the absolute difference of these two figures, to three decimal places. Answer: 0.168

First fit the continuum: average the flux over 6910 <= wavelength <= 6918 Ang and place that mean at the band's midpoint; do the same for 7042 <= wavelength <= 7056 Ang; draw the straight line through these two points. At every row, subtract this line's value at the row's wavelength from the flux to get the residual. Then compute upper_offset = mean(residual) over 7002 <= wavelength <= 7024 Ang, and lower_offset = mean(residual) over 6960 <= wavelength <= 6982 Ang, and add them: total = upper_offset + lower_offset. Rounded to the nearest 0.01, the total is -0.26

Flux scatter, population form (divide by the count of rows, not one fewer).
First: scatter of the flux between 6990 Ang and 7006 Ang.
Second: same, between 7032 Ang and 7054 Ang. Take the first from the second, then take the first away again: 0.13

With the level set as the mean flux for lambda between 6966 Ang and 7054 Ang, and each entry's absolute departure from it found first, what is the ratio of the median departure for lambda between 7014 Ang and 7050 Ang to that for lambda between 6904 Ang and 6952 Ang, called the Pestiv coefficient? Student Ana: 0.90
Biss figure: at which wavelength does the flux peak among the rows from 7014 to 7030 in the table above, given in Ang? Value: 7022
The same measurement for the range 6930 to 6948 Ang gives 6938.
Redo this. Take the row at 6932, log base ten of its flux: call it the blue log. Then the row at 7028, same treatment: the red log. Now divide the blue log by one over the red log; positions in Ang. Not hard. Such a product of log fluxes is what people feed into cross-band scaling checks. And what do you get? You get 1.90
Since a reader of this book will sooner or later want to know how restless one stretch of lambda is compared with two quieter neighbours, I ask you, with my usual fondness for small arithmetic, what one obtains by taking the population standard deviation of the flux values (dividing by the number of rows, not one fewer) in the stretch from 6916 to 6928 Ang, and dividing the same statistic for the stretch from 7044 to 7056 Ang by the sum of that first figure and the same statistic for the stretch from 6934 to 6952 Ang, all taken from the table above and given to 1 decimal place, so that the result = 2.7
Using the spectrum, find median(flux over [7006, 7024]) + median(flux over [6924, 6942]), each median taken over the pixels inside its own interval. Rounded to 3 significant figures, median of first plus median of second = 48.1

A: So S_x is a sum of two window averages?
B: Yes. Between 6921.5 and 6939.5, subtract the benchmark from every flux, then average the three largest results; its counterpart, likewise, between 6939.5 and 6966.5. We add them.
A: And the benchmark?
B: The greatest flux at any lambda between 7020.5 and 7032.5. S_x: 0.97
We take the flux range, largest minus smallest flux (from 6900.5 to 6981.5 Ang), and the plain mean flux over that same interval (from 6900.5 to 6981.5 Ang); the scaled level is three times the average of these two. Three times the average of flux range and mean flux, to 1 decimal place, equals 38.2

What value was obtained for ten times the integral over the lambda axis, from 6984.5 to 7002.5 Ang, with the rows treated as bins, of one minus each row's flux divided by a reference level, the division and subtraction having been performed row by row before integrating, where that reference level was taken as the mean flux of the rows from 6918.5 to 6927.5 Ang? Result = -1.6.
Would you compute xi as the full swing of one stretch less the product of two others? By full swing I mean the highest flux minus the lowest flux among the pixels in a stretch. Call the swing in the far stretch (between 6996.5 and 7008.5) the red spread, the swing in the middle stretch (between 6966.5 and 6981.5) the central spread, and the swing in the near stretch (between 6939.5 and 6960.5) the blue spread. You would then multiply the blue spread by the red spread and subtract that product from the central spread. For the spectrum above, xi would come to 0.762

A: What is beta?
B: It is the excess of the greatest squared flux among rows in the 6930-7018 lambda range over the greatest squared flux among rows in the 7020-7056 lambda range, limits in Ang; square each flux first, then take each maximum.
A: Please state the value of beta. 2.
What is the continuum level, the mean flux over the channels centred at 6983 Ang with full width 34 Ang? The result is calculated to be 24.3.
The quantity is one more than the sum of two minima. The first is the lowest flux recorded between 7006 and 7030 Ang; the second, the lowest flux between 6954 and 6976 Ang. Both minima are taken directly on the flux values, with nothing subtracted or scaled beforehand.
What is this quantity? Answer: 48.6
